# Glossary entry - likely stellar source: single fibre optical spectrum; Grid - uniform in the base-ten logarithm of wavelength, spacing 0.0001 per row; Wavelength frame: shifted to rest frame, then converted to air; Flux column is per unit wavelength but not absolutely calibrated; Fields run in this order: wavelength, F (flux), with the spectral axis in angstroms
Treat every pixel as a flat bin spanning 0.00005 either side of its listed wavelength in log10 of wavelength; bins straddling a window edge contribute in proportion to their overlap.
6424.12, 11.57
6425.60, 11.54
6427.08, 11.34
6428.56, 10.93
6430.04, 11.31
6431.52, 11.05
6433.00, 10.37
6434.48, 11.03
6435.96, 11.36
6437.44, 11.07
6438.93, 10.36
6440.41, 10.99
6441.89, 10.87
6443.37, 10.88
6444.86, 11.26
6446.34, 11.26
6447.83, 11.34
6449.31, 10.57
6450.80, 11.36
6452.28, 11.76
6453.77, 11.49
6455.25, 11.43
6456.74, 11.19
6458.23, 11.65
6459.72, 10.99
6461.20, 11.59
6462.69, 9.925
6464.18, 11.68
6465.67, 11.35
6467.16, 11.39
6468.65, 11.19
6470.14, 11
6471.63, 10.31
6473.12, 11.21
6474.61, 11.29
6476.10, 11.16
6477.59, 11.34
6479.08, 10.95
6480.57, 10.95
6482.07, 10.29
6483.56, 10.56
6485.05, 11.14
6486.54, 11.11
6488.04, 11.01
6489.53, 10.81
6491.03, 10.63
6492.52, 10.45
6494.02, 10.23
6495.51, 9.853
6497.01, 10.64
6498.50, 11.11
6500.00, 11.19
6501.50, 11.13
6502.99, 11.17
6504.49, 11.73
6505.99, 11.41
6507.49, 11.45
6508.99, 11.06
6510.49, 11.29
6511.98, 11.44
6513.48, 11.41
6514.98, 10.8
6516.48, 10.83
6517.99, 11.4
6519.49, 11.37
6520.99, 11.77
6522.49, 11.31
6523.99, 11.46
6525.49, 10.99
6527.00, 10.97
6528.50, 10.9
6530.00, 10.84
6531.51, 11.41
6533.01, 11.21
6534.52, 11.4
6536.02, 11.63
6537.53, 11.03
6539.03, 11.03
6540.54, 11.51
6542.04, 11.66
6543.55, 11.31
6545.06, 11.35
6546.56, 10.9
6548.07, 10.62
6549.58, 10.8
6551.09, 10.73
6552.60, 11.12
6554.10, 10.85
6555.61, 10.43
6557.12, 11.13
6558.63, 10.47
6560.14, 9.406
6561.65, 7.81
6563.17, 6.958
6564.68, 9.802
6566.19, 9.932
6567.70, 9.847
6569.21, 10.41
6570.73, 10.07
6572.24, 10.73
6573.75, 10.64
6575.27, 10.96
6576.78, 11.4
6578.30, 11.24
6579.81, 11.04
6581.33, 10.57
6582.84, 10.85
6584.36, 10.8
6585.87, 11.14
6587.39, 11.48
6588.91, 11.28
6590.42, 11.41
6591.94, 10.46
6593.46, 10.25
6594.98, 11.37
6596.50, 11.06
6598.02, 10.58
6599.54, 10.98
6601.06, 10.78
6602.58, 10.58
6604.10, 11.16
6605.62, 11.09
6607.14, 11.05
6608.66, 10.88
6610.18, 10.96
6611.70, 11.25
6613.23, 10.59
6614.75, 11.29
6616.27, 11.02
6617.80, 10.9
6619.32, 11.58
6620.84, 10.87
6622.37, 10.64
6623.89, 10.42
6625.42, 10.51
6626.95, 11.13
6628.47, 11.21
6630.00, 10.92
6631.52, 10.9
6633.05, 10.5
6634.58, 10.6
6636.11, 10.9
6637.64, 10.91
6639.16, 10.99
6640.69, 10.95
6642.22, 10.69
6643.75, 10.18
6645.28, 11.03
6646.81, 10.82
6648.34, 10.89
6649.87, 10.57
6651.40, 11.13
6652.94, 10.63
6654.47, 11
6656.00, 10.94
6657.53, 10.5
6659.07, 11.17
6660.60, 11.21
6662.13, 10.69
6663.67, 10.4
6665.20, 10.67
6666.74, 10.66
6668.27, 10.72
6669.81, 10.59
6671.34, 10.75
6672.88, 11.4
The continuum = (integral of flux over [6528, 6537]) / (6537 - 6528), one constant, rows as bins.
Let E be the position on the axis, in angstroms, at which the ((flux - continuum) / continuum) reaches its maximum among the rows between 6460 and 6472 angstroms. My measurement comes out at 6464.18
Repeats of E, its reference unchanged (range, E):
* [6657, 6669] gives 6660.60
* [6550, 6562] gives 6557.12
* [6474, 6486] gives 6477.59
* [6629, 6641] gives 6639.16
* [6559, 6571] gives 6569.21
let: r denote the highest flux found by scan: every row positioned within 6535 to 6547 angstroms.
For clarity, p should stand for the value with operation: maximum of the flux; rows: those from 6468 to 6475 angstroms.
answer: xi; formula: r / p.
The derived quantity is 1.03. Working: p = 11.29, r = 11.66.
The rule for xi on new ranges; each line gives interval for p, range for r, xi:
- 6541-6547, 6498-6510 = 1.01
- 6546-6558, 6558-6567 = 0.94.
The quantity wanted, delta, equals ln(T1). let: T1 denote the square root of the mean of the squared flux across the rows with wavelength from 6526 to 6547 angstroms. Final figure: 2.42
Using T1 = 11.23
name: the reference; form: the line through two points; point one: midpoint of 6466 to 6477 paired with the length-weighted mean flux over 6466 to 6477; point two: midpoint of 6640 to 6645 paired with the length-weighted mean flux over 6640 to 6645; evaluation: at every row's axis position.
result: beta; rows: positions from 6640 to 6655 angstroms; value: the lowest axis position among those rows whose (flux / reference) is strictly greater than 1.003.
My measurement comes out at 6640.69 angstroms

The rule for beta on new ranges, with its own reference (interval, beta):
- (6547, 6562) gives 6552.60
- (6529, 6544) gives 6531.51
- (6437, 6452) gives 6444.86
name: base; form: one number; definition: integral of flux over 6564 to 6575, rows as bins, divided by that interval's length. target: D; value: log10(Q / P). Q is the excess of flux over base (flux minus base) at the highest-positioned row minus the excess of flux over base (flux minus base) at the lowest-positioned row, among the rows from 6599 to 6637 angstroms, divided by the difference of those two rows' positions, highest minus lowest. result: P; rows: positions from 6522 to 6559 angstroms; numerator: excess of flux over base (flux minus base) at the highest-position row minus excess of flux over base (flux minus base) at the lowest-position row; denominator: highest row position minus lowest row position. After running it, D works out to -1.0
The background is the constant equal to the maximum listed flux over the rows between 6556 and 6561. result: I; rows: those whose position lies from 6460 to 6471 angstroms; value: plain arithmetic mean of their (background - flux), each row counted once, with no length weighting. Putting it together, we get -0.03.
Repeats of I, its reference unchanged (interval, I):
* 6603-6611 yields 0.10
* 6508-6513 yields -0.13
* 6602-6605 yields 0.26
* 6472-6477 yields -0.09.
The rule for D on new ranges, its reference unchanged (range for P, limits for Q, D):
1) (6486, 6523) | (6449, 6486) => 0.5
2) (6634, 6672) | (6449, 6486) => 0.6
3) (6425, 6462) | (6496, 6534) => 1.1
